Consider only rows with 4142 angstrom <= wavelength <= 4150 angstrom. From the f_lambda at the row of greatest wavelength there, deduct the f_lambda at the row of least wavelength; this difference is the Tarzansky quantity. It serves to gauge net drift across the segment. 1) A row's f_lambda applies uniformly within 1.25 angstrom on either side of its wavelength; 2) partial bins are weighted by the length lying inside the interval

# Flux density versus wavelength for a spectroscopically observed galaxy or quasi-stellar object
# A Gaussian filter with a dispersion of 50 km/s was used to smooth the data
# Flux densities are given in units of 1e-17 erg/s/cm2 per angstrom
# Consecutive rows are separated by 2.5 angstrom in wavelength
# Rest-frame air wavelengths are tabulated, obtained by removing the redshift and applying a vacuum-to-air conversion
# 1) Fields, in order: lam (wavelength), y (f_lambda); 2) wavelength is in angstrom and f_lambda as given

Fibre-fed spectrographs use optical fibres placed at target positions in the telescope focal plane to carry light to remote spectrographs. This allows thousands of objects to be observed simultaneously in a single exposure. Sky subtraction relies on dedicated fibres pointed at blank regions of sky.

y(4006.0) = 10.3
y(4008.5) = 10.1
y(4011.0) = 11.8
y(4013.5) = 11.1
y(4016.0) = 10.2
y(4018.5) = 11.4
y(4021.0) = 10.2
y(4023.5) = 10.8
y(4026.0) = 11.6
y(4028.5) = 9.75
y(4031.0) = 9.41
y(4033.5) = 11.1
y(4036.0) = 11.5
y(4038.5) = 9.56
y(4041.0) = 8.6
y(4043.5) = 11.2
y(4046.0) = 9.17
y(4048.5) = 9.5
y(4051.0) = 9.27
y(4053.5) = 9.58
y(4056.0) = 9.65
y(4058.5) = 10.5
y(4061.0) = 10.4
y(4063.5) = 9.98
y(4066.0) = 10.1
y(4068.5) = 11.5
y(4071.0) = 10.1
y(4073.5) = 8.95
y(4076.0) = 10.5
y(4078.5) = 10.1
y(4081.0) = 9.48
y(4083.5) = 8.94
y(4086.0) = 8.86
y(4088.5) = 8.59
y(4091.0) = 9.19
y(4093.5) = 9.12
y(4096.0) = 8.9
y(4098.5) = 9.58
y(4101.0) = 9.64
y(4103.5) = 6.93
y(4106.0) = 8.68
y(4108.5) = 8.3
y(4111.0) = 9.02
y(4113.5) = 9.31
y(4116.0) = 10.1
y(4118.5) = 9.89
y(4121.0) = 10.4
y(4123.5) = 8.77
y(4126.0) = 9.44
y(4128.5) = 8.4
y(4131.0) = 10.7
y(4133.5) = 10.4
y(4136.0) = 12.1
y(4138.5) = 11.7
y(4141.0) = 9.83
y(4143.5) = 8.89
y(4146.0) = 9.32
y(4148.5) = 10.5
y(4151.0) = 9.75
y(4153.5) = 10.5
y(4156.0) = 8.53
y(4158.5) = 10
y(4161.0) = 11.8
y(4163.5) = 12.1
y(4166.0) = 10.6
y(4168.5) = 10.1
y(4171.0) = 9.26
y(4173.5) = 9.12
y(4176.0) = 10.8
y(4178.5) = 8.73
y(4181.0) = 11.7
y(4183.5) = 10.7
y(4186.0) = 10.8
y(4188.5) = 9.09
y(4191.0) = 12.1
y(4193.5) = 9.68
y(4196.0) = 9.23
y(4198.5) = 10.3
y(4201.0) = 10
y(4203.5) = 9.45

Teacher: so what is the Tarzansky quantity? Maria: 1.6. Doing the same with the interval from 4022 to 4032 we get -1.4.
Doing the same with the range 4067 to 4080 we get -1.4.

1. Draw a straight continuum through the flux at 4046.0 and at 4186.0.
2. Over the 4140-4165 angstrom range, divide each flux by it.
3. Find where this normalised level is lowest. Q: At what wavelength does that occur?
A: 4156.0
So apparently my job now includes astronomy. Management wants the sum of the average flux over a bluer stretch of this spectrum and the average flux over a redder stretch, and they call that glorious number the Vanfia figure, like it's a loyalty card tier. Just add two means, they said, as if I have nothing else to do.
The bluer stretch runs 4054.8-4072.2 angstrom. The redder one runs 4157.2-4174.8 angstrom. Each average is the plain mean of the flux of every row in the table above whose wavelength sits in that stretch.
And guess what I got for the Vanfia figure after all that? 20.74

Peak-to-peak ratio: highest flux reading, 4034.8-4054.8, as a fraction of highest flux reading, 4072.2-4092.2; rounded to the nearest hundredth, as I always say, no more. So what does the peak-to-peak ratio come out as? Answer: 1.10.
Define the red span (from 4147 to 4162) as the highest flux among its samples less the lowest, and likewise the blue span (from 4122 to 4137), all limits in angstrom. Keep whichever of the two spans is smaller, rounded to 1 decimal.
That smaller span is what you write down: 3.3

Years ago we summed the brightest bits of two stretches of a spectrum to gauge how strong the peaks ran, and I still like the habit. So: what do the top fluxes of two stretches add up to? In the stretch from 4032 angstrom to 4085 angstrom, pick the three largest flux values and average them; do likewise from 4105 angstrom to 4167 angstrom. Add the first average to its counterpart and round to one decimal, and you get 23.4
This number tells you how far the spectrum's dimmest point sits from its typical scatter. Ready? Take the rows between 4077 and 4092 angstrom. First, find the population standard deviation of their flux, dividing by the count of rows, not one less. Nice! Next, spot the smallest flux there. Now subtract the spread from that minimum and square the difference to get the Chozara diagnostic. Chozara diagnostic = 66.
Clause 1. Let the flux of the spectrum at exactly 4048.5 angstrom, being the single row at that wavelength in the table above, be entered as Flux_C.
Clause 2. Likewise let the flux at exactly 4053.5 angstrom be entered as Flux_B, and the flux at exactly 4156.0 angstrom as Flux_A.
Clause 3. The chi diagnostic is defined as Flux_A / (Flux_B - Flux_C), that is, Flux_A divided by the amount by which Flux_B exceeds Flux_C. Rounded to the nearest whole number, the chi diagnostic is 107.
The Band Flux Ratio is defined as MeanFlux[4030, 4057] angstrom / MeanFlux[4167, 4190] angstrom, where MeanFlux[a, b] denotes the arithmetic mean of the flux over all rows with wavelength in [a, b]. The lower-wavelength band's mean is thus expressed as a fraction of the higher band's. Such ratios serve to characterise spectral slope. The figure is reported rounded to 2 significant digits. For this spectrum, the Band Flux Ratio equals 0.98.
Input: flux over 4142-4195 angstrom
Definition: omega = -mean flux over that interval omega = -10.2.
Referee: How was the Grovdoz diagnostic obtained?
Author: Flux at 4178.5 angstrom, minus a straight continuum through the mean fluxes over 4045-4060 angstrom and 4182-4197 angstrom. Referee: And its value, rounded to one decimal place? -1.5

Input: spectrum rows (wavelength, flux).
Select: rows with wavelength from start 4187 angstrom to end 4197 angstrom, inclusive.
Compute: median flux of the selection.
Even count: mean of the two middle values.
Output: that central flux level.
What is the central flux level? 9.5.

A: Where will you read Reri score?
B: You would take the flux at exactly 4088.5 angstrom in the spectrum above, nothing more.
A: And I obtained 8.59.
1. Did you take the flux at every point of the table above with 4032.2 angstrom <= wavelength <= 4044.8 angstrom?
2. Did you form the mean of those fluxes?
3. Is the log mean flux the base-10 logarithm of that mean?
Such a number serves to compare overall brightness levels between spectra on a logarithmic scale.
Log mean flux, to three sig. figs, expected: 1.02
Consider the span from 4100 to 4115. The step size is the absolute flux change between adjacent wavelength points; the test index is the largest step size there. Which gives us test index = 2.71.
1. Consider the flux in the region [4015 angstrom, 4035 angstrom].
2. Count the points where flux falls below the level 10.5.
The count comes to 4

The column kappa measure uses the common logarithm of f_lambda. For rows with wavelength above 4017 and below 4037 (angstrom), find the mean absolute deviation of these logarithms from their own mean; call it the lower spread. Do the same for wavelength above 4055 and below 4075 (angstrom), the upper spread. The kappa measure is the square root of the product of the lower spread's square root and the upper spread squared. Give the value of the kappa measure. 0.009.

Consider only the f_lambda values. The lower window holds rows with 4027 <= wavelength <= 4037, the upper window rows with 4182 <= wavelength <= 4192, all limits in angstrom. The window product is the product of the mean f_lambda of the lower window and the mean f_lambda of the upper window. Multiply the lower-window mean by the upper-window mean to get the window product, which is 111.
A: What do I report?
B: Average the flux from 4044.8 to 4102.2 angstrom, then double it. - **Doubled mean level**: 19.3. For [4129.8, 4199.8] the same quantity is 20.6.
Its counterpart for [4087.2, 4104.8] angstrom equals 17.7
